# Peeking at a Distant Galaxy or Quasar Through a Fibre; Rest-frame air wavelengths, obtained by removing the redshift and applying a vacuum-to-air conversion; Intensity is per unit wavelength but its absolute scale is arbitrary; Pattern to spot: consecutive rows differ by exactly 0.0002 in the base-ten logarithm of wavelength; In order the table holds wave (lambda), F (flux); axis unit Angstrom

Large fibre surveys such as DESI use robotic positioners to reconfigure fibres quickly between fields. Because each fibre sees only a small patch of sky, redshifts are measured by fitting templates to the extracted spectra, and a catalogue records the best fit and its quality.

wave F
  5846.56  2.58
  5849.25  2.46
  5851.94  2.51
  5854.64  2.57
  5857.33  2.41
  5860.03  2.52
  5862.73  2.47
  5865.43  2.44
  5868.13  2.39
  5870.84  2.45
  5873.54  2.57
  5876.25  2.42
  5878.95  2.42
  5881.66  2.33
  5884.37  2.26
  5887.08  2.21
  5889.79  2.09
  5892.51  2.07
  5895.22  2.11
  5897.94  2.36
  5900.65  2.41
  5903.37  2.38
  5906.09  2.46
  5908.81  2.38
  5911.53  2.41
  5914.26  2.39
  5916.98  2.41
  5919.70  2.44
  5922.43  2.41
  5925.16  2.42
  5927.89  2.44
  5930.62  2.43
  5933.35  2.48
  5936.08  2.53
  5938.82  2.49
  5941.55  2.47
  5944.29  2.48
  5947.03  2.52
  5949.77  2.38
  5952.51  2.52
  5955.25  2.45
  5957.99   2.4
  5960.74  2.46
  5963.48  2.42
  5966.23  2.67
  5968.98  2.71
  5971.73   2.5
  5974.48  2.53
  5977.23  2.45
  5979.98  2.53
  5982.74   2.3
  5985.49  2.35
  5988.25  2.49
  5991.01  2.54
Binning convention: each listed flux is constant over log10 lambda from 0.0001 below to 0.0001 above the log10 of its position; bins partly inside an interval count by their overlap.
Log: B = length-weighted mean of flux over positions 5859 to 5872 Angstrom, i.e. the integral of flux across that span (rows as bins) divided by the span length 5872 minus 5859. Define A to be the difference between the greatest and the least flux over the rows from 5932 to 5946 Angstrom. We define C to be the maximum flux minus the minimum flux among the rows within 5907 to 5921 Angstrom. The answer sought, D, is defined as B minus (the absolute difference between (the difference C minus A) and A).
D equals 2.39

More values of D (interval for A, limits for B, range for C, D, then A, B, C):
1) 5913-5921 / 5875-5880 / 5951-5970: 2.21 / 0.05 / 2.423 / 0.31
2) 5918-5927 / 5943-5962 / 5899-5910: 2.44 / 0.03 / 2.458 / 0.08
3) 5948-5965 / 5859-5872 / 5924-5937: 2.28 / 0.14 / 2.451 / 0.11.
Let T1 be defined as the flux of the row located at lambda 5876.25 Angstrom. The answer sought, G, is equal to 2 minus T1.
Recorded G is -0.42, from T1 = 2.42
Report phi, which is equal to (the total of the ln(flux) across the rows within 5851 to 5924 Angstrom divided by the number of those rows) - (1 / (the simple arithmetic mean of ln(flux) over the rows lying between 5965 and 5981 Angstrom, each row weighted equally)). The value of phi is -0.196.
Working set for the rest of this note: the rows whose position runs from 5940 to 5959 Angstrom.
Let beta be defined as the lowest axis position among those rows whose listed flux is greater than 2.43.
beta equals 5941.55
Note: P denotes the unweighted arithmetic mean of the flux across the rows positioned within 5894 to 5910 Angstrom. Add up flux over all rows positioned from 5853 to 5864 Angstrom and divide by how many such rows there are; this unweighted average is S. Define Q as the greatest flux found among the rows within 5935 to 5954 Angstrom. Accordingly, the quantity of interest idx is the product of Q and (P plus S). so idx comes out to 12.3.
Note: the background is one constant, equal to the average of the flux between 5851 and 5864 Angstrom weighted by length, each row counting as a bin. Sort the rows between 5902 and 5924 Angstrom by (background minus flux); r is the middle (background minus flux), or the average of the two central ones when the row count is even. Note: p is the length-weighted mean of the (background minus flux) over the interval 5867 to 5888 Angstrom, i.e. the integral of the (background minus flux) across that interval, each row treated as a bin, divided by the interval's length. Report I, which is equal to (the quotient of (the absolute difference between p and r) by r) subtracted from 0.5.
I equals 0.20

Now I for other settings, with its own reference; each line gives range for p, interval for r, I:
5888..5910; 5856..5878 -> -2.75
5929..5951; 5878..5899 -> -0.41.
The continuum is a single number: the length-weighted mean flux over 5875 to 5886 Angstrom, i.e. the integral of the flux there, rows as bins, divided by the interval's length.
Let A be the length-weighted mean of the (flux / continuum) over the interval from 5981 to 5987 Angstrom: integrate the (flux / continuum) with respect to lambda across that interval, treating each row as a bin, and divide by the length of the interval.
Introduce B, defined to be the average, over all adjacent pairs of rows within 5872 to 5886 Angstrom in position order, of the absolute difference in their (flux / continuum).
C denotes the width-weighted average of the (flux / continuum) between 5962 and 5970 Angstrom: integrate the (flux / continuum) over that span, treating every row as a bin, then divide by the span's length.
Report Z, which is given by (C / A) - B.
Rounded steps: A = 0.99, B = 0.033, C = 1.10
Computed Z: 1.08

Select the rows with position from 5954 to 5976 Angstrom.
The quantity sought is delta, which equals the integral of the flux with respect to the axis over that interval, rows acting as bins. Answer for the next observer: 55.4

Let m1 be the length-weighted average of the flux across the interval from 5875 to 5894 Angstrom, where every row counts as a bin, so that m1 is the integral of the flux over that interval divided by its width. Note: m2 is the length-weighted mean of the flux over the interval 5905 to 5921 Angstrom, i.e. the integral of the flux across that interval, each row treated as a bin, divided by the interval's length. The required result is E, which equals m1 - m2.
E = -0.159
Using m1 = 2.255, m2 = 2.415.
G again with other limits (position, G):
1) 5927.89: -0.44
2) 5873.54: -0.57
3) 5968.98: -0.71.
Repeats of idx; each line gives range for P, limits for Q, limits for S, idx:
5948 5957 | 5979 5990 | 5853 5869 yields 12.4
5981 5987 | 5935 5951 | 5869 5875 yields 12.2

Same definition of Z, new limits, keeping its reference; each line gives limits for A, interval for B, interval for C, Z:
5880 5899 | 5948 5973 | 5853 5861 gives 1.09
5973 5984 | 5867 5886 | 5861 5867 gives 0.97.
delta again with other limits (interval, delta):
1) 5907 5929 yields 53.1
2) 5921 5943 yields 54.1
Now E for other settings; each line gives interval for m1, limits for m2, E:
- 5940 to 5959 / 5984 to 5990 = 0.037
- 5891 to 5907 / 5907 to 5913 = -0.106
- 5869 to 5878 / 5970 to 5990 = 0.016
